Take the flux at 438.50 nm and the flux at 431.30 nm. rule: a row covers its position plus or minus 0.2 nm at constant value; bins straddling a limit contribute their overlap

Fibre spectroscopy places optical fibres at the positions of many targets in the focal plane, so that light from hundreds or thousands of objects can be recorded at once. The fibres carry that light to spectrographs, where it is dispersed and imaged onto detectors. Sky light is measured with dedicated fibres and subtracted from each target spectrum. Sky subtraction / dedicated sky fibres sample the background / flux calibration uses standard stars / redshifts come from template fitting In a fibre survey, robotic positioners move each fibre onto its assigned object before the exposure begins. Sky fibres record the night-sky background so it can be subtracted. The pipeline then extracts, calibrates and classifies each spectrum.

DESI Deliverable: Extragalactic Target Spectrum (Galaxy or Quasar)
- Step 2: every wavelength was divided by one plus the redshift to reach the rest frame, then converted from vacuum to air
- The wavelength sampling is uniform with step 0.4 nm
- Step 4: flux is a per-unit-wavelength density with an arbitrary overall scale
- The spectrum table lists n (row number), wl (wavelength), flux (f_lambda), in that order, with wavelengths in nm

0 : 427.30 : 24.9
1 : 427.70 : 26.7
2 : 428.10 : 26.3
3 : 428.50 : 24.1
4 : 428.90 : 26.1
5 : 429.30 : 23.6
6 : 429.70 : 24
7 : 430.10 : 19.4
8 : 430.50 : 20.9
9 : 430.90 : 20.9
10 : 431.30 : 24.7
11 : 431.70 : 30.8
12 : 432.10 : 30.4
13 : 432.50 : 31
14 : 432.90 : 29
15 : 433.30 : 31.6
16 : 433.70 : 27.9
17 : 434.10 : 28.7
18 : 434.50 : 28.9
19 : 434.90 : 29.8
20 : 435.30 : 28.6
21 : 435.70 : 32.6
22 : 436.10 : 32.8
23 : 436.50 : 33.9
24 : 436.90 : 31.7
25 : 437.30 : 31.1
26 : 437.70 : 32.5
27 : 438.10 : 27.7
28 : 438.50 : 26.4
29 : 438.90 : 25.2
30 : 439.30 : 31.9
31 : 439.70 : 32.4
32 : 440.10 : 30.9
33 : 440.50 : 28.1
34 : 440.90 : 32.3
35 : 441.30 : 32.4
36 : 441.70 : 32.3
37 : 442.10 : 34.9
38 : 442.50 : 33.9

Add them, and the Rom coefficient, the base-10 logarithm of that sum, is 1.71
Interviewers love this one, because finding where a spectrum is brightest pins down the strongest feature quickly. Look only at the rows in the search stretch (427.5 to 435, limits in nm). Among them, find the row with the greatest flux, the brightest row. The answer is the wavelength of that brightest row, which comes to 433.30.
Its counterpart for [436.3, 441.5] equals 436.50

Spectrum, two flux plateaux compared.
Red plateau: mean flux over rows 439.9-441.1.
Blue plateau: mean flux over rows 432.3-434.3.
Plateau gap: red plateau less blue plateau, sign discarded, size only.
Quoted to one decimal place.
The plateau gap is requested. 0.8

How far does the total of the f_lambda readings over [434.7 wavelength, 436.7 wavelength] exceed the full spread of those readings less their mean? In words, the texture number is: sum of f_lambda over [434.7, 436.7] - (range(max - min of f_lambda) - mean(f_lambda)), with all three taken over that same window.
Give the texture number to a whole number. 184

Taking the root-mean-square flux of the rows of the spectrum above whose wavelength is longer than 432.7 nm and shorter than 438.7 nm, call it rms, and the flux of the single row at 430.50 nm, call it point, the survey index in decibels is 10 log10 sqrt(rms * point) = 14.0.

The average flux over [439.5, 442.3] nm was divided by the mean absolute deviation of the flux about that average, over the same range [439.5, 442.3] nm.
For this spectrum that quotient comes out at 23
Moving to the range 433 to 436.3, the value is 18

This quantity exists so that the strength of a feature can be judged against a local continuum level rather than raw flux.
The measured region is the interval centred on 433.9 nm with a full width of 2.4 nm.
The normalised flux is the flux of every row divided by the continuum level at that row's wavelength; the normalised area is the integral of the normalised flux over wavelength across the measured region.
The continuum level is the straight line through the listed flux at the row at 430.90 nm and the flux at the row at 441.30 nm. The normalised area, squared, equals 8.5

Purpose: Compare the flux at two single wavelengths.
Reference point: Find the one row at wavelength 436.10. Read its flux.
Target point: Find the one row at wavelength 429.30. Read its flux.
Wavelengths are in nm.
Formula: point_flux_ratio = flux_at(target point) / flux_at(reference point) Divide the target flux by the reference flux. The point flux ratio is 0.72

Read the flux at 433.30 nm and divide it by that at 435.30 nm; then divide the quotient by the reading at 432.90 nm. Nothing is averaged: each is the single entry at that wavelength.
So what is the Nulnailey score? 0.038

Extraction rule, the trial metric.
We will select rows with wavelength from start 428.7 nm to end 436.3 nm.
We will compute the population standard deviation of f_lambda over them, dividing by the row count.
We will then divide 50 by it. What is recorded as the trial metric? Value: 12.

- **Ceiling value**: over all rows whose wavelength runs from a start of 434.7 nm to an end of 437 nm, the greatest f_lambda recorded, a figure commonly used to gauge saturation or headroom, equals 33.9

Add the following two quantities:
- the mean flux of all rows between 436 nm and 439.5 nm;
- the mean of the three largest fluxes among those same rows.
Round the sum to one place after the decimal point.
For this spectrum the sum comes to 63.4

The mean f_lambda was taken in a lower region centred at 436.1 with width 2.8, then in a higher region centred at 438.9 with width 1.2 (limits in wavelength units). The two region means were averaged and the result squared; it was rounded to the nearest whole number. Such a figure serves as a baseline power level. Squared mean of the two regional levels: 880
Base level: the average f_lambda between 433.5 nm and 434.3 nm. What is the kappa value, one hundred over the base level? 3.5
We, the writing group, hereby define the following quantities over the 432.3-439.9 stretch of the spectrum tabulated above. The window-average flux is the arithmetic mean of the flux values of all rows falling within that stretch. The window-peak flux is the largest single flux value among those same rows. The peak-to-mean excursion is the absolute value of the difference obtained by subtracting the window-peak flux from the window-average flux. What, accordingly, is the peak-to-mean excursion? 3.7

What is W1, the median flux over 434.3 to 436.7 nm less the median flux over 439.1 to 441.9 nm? -1.1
